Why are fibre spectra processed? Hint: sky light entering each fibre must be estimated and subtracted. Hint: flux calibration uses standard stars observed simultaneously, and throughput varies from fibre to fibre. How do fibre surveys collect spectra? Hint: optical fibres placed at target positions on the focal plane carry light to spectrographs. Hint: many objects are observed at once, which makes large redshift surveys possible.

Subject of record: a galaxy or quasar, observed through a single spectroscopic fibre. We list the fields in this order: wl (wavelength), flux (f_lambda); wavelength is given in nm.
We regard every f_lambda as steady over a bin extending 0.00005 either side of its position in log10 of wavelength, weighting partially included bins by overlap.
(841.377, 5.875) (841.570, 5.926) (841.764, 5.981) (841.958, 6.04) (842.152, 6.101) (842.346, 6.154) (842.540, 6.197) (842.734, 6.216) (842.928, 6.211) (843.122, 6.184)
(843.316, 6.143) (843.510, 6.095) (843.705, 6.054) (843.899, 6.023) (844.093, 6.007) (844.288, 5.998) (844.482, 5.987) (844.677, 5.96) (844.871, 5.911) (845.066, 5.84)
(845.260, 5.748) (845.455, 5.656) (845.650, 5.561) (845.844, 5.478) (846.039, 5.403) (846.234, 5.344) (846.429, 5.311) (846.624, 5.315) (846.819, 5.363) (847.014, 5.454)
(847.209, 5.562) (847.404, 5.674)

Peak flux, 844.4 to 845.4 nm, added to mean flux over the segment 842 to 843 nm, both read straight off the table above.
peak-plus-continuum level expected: 12.2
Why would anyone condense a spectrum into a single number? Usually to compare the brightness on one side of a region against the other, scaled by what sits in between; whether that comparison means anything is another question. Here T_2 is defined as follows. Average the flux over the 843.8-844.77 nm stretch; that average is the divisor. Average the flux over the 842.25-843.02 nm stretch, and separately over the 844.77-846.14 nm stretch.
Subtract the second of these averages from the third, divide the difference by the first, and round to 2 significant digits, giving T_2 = -0.090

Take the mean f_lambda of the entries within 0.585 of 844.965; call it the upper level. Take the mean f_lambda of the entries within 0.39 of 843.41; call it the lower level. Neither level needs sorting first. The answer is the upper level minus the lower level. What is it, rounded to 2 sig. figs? -0.27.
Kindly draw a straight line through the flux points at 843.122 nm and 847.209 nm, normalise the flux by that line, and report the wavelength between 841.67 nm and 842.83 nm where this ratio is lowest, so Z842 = 841.764 nm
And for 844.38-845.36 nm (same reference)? 845.260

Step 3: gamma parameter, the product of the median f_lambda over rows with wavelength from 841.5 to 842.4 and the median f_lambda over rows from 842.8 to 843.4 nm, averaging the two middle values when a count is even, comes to 37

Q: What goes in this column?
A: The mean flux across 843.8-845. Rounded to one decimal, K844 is 6.0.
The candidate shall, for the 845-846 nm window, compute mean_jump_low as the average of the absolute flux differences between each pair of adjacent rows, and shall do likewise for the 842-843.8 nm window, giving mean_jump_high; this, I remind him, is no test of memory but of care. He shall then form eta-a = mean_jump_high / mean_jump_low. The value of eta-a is 0.38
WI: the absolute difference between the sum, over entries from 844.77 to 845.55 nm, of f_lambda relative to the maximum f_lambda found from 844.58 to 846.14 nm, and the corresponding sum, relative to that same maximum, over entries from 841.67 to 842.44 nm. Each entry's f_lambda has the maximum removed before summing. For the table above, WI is 1.1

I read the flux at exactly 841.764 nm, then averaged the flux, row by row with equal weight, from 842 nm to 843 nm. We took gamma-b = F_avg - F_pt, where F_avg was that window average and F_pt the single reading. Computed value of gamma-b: 0.19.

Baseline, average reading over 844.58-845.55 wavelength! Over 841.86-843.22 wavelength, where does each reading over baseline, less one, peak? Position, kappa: 842.734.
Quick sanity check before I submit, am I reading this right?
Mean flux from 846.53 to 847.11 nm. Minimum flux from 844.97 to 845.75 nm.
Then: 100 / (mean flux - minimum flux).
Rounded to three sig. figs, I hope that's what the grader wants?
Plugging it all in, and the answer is -544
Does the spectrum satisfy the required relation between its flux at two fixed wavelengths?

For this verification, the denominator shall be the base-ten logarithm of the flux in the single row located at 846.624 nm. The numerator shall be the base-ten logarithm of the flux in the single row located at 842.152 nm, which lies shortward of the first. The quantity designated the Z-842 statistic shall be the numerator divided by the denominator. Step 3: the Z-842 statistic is 1.08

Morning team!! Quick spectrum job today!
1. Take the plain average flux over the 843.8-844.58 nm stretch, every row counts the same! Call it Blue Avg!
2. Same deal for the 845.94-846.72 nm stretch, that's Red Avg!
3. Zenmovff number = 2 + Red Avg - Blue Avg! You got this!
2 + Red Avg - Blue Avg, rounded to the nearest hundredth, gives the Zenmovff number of 1.34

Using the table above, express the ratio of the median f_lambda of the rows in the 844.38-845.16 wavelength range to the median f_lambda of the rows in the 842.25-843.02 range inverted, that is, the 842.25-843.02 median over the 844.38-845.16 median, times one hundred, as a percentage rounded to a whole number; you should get 105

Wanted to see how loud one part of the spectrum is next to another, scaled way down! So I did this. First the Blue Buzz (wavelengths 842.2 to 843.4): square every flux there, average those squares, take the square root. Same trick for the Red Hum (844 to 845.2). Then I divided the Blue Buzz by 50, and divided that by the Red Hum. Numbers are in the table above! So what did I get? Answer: 0.0208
